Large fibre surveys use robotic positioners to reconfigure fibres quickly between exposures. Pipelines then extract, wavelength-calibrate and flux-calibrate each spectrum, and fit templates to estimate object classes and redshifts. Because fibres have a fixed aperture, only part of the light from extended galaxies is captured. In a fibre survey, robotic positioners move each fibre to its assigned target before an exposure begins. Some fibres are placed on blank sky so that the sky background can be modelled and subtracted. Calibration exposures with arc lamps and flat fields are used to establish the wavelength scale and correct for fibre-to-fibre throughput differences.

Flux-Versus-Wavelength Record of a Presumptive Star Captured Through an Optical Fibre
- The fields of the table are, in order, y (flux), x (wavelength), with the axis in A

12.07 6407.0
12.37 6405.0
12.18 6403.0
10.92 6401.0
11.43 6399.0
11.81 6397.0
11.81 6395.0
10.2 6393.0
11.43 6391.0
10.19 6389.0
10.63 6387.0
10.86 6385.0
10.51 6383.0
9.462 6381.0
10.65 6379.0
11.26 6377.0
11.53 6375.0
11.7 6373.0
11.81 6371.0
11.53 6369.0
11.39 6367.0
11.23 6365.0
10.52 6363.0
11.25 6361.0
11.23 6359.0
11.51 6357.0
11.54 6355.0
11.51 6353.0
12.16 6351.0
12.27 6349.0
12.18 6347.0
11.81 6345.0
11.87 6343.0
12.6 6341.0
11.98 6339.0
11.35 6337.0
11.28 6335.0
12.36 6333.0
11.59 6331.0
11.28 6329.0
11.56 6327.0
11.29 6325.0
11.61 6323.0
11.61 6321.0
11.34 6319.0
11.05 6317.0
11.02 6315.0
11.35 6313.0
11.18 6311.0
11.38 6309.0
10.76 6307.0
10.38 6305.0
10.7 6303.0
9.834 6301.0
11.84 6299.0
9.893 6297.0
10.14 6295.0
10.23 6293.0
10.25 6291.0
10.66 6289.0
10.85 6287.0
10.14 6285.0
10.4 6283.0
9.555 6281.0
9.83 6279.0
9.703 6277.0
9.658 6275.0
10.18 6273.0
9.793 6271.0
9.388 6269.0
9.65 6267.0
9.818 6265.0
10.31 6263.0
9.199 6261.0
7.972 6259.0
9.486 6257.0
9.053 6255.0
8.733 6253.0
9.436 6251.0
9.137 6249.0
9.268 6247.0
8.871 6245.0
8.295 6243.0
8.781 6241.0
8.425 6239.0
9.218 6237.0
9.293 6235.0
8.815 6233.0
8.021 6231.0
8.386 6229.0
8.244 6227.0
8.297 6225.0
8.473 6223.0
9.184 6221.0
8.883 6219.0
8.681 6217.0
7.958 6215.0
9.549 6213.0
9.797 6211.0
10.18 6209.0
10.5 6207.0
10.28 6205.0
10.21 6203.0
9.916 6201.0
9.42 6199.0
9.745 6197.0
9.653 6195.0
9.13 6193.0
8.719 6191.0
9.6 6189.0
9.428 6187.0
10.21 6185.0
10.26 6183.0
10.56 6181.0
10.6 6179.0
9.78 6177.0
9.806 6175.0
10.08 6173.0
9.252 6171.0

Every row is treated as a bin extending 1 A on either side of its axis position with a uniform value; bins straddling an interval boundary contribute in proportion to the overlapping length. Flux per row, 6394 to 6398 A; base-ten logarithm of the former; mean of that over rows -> 1.07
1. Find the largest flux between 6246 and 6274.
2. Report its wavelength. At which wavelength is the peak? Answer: 6263.0 A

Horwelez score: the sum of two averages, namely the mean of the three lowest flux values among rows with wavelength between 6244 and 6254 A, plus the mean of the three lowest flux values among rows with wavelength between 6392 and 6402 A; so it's 19.8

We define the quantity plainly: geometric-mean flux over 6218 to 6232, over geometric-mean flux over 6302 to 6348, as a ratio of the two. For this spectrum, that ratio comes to 0.74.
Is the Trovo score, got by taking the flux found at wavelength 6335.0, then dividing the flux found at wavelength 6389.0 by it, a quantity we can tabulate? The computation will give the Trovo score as 0.90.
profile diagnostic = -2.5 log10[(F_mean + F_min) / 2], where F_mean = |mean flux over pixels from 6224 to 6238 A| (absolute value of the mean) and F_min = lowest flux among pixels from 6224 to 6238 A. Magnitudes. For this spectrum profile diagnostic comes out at -2.30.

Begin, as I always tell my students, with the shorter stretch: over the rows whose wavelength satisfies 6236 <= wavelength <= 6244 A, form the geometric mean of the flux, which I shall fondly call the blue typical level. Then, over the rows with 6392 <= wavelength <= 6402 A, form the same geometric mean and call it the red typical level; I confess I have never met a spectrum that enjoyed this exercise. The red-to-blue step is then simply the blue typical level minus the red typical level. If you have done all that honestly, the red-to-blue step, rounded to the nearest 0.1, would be -2.5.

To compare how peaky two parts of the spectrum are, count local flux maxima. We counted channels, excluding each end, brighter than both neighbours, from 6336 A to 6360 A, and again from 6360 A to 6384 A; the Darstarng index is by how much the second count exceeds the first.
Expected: -2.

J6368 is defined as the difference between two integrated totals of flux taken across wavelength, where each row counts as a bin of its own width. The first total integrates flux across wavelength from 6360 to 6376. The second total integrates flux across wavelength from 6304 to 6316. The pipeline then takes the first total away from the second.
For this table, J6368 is -50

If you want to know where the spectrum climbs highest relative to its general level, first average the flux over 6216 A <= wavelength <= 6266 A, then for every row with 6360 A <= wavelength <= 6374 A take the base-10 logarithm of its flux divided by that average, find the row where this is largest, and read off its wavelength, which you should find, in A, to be 6371.0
